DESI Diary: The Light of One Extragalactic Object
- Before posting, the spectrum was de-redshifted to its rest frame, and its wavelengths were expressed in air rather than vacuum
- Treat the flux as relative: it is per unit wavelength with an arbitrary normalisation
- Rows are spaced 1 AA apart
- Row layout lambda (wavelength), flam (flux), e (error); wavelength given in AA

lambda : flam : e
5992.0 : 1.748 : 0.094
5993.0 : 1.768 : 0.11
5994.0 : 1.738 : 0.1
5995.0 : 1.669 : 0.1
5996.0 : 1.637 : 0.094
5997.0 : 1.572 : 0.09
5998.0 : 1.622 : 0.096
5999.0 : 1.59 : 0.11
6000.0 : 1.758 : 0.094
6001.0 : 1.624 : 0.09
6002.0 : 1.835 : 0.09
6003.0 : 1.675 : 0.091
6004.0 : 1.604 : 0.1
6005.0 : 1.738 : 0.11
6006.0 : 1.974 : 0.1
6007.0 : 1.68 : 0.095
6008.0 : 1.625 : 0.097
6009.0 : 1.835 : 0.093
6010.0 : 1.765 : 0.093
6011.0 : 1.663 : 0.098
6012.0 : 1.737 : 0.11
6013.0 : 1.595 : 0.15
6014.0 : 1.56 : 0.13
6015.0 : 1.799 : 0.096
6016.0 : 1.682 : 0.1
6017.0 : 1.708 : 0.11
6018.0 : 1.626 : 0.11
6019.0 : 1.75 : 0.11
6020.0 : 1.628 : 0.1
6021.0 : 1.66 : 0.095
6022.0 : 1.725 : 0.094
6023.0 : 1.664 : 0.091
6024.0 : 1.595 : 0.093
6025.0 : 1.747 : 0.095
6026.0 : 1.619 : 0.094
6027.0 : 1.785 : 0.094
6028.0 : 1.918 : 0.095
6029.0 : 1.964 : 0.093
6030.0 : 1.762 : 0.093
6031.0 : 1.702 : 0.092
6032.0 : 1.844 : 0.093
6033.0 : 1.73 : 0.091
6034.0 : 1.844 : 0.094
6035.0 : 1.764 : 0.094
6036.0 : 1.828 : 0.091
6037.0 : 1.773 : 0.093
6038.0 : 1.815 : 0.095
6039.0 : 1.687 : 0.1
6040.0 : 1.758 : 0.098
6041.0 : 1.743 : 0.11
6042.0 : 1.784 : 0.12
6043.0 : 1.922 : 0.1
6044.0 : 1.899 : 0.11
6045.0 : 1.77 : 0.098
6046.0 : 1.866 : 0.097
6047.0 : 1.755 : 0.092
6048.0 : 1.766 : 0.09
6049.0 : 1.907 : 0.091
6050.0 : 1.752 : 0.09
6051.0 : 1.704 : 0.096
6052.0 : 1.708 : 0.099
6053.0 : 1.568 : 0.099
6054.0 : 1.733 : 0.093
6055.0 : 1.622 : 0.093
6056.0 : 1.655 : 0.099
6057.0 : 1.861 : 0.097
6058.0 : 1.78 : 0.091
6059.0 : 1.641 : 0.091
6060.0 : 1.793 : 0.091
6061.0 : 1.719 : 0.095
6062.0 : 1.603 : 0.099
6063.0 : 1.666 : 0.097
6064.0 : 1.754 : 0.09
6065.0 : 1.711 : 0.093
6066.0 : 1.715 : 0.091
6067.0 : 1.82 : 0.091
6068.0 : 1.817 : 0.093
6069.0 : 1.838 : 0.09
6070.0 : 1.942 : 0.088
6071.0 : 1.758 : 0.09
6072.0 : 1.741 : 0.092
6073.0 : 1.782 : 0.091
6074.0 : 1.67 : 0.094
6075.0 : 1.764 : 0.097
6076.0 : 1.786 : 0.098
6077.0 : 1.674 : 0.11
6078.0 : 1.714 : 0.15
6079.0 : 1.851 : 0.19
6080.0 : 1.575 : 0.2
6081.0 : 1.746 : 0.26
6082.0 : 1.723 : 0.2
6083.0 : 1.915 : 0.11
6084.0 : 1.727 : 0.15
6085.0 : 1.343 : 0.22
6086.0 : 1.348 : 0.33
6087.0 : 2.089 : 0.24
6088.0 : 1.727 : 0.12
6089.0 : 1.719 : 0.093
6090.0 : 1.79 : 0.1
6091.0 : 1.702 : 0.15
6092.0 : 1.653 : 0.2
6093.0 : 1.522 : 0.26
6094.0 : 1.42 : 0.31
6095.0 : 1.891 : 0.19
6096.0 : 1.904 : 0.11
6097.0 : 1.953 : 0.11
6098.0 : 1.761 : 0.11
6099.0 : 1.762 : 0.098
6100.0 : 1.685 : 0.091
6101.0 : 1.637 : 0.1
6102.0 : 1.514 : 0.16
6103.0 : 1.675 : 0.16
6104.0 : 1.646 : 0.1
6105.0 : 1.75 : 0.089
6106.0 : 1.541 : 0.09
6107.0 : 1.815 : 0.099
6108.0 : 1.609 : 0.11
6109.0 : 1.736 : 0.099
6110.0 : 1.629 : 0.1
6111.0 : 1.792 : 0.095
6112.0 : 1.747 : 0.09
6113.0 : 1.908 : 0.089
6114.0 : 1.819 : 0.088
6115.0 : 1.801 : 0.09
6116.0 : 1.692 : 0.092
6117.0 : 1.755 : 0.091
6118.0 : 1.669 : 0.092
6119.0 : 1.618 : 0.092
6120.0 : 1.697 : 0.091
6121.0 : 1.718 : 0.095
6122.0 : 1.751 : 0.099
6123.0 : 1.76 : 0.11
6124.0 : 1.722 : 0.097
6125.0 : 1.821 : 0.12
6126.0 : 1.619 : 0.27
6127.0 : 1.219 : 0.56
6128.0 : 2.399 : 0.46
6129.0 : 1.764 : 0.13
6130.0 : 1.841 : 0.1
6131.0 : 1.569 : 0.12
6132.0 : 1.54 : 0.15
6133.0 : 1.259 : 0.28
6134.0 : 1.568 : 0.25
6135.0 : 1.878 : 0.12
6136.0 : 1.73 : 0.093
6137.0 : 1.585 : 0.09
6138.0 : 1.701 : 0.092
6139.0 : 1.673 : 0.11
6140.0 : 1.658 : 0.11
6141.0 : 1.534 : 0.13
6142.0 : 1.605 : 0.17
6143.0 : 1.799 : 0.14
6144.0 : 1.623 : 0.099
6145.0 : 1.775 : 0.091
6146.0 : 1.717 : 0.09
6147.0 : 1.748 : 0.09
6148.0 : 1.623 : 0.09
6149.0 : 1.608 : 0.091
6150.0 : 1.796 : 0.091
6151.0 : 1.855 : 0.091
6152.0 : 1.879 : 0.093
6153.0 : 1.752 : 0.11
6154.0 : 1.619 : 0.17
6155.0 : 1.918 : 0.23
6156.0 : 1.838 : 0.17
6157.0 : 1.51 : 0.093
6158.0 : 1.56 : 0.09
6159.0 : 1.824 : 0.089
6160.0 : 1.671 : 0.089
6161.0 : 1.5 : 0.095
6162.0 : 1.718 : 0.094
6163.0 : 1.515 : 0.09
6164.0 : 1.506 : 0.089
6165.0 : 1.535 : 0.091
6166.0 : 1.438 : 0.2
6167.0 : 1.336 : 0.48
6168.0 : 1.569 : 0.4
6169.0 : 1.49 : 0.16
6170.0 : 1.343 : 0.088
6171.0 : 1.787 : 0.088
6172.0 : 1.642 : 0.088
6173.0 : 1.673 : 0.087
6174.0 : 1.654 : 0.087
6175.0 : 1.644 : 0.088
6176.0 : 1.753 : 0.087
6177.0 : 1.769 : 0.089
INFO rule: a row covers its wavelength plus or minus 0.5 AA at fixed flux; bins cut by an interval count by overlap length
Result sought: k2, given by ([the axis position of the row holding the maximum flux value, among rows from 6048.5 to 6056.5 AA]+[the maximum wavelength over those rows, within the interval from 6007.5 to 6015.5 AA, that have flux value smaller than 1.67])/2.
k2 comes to 6031.5 AA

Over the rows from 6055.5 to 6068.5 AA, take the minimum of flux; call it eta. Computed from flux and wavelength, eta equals 1.603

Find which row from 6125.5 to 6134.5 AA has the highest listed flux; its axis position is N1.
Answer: 6128.0 AA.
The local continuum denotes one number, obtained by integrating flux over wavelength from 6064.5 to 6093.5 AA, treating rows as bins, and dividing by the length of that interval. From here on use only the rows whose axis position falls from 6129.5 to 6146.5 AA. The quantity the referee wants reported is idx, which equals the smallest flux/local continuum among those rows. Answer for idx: 0.73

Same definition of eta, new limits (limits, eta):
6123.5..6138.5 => 1.219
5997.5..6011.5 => 1.59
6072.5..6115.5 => 1.343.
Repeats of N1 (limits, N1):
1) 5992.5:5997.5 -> 5993.0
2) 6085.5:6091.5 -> 6087.0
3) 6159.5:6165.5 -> 6162.0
